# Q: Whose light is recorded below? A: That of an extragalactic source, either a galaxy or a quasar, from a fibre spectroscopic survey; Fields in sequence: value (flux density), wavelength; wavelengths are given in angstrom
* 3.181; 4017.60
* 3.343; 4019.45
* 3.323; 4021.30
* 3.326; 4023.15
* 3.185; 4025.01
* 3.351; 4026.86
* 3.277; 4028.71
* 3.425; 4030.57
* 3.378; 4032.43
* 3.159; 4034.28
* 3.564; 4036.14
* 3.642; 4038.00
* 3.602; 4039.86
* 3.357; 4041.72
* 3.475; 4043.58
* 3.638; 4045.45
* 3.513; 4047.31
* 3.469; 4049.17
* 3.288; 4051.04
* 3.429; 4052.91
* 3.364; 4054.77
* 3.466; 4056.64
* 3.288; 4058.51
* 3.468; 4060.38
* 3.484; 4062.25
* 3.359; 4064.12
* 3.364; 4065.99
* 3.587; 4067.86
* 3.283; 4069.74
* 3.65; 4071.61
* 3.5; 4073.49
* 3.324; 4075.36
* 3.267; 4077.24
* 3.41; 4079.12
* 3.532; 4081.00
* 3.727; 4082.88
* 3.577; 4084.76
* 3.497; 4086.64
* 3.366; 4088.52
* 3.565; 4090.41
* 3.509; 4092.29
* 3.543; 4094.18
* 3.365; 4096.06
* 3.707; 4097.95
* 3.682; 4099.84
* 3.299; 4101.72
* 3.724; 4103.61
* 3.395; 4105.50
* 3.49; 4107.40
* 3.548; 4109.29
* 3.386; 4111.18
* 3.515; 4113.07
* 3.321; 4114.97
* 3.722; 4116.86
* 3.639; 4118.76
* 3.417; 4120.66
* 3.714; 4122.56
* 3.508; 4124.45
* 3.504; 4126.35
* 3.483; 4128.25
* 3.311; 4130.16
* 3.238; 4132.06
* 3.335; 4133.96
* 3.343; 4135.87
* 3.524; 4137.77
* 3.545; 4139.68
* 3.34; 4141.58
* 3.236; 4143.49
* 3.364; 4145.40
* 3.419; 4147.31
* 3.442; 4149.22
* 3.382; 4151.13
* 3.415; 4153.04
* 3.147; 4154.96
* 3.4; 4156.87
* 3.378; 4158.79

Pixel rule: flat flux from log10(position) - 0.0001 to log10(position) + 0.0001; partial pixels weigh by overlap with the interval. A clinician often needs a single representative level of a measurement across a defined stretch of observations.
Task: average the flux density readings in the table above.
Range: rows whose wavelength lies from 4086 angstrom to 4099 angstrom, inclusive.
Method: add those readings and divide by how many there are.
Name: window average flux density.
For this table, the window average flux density 3.51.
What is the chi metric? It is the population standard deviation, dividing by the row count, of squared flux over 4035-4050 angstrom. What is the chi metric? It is 0.64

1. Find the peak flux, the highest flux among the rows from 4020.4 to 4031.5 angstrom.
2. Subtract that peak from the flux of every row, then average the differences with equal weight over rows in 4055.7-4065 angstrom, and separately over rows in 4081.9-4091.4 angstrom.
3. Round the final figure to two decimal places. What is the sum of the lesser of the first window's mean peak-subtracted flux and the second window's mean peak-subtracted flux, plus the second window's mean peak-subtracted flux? 0.11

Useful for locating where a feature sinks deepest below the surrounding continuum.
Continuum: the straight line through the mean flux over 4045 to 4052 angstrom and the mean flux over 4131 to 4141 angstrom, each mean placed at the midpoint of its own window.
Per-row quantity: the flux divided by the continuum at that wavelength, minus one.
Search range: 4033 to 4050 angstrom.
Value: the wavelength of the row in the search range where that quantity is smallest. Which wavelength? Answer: 4034.28 angstrom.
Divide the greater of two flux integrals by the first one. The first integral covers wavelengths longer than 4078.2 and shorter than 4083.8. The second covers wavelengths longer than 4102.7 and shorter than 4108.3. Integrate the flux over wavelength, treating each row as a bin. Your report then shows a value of 1.000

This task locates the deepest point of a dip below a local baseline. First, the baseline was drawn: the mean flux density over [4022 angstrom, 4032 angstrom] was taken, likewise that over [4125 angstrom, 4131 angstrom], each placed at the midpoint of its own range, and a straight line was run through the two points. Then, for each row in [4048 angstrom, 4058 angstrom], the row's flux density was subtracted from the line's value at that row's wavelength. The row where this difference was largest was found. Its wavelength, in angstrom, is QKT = 4051.04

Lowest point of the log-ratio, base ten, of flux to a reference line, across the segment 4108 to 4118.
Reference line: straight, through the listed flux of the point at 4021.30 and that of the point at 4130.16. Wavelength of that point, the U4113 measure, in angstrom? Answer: 4114.97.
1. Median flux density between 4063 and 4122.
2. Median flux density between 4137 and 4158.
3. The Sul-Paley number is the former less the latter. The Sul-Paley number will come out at 0.10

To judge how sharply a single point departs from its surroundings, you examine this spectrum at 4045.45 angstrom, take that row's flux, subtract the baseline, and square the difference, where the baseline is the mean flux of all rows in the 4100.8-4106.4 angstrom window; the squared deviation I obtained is 0.027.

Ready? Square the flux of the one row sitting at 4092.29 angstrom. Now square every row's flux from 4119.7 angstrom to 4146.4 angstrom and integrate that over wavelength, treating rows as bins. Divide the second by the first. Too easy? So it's 25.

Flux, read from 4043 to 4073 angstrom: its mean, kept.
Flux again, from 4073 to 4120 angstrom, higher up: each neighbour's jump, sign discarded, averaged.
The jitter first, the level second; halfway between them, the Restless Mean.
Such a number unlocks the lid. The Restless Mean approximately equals 1.81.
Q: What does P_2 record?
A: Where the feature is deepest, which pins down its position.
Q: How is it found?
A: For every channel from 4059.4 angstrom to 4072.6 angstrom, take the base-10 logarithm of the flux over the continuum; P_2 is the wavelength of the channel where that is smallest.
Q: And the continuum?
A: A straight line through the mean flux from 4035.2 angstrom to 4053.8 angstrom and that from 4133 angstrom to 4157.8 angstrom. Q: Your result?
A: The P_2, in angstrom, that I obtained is 4069.74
